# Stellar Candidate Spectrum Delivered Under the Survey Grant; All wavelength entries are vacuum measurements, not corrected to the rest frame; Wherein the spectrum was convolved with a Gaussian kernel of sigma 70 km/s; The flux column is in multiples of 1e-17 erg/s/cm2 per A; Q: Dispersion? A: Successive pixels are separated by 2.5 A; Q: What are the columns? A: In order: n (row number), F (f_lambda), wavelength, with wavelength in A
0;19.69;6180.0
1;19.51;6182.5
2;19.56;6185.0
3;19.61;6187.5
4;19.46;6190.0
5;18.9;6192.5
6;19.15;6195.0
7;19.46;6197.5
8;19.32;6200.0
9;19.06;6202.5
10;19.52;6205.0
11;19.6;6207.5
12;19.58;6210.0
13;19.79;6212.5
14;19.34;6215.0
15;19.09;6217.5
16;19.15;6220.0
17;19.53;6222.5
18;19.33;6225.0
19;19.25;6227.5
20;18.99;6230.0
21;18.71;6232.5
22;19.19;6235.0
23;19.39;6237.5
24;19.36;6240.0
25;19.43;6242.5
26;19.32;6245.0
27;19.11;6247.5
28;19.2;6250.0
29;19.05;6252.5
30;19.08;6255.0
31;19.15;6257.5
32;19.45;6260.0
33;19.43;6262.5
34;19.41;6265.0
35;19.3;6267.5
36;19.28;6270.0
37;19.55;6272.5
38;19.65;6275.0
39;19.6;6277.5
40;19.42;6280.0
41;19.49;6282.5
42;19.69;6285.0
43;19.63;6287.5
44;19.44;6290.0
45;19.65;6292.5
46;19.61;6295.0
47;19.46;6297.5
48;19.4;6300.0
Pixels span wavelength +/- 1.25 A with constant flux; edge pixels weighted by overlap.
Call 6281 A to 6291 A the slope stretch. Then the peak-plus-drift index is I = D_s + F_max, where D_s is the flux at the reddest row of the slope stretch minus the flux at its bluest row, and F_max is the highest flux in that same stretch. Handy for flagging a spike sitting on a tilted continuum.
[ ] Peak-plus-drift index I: 19.6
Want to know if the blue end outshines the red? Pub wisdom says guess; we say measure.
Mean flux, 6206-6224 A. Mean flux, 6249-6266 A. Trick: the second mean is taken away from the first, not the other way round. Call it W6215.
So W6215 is 0.19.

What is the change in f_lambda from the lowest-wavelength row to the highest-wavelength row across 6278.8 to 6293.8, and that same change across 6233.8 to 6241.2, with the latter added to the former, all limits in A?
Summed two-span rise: 0.40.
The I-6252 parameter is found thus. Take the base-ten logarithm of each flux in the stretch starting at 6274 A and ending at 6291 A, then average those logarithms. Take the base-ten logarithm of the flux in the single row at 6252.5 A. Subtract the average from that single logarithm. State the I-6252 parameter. -0.011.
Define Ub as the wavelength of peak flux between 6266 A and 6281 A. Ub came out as 6275.0 A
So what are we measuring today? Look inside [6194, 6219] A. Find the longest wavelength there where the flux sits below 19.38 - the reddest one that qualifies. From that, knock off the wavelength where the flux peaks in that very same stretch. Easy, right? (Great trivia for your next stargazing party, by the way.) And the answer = 5.0 A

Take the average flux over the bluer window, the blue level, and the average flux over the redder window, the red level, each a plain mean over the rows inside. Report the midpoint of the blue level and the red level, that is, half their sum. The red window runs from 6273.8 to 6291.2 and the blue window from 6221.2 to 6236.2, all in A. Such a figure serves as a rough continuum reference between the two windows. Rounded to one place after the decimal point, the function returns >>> 19.4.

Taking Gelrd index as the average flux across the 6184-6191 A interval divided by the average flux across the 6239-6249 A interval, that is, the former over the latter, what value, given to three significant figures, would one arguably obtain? 1.01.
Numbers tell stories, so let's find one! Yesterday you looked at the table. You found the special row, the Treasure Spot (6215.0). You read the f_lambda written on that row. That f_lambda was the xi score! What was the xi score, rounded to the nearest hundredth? 19.34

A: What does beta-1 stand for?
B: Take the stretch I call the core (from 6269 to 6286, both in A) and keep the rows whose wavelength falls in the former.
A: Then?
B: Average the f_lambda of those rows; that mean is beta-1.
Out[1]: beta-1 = 19.5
